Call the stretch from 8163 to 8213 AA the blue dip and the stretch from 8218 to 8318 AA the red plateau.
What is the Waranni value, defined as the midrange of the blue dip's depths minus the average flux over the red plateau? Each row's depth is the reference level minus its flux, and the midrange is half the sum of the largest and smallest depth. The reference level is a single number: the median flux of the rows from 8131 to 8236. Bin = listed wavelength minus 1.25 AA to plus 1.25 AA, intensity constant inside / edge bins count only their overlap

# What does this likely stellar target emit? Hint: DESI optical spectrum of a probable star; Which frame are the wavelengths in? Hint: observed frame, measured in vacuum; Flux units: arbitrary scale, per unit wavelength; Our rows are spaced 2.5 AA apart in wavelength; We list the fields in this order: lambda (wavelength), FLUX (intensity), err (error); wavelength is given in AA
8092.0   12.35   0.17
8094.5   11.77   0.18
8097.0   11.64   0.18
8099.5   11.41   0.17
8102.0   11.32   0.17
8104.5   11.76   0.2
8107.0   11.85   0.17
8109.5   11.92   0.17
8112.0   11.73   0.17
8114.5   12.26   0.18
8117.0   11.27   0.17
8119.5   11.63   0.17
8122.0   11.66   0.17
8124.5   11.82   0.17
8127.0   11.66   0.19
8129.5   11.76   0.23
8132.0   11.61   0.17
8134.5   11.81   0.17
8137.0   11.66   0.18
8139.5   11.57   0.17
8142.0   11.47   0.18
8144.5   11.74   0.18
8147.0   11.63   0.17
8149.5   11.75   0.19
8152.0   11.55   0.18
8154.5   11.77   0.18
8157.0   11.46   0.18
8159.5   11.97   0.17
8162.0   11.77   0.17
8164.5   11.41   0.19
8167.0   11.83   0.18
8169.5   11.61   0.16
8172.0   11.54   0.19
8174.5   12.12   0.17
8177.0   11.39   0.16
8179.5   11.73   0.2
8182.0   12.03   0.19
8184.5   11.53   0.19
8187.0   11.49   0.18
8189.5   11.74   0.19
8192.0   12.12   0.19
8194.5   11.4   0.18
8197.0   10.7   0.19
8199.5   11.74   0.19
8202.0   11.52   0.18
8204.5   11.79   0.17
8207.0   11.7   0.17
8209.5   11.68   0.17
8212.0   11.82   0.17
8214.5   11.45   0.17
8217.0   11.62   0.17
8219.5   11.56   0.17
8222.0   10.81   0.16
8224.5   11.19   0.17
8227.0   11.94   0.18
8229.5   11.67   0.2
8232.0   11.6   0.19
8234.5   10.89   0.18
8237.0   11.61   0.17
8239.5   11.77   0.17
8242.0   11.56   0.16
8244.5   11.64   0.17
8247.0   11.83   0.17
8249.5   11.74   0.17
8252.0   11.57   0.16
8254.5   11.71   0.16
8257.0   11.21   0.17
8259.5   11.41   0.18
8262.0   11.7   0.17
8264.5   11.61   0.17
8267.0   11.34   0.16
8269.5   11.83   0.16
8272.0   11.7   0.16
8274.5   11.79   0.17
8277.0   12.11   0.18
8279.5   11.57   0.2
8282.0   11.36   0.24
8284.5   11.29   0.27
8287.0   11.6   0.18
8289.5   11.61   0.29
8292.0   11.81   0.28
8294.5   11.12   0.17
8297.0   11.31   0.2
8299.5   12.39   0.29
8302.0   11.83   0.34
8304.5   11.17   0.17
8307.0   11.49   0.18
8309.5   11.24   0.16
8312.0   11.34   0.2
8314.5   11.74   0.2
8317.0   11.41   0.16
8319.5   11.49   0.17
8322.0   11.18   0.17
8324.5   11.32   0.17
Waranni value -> -11.3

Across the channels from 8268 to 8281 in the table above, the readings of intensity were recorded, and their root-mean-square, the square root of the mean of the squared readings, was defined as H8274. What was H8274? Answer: 11.8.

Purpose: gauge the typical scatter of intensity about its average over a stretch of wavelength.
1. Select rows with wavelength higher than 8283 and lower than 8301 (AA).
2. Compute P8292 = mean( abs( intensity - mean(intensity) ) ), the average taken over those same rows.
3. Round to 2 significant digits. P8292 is 0.30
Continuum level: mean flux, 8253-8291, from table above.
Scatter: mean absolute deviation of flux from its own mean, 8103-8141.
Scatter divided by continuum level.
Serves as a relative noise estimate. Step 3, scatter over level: 0.0122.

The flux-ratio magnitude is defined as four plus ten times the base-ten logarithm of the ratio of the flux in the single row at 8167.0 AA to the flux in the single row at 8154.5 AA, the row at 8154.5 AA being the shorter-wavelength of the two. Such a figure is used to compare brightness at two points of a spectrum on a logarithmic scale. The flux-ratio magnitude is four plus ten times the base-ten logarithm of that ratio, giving 4.02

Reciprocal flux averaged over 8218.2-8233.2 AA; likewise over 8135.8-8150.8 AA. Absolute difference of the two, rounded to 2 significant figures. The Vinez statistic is 0.0014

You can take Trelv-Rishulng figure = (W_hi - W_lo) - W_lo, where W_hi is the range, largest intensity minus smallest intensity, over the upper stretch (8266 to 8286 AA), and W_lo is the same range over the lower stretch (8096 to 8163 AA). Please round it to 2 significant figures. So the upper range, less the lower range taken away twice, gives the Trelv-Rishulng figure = -1.2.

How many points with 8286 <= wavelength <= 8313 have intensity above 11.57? 5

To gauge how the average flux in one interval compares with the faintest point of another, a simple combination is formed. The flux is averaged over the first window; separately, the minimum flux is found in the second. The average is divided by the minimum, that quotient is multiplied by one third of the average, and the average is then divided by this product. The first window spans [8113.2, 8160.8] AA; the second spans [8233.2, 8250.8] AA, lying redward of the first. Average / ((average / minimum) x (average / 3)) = 2.795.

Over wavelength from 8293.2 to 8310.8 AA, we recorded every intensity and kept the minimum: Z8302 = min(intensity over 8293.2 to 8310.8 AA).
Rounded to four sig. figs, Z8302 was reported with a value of 11.12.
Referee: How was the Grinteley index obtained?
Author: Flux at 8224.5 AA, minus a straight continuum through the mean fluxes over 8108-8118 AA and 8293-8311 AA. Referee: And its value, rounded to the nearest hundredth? -0.44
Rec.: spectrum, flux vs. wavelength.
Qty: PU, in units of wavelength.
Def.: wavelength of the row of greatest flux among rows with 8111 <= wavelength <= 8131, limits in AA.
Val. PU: 8114.5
